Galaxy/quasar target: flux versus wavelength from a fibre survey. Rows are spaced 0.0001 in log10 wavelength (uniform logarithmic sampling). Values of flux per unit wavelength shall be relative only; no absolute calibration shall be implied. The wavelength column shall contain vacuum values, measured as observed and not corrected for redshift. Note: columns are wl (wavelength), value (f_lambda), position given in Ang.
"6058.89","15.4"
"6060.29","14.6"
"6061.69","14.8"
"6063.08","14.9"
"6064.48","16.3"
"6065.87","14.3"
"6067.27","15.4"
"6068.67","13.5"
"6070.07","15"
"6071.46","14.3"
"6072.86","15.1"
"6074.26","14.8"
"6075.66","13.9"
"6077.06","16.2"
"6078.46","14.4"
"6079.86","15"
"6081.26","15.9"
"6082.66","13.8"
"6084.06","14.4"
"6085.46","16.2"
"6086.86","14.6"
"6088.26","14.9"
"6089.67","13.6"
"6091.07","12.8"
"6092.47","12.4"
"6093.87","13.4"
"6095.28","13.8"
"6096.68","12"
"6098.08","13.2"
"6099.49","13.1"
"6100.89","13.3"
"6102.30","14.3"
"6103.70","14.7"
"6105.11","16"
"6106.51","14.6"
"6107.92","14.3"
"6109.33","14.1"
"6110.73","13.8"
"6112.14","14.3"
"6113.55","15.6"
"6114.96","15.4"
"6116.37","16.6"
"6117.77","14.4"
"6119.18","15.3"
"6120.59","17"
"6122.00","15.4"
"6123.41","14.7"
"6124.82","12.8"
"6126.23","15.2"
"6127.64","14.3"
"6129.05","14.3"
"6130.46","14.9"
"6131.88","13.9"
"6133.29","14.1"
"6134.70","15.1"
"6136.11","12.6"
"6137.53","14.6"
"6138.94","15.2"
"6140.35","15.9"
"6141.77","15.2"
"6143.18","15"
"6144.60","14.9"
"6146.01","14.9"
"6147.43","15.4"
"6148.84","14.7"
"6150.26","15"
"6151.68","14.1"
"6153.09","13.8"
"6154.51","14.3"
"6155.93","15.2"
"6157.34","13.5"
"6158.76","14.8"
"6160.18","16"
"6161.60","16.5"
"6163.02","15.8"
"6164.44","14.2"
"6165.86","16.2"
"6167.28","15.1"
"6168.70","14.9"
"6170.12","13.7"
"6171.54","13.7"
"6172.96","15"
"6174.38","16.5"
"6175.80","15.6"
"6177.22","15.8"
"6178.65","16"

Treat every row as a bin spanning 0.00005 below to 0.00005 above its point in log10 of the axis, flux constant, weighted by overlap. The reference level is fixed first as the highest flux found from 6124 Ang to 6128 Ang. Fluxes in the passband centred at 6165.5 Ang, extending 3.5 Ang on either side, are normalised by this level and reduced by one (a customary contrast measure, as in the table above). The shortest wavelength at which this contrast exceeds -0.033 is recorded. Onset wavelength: 6163.02 Ang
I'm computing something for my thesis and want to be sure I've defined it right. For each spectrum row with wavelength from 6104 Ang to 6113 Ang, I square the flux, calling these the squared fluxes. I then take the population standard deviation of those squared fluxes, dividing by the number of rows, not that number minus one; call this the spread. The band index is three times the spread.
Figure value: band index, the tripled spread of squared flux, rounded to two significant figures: 63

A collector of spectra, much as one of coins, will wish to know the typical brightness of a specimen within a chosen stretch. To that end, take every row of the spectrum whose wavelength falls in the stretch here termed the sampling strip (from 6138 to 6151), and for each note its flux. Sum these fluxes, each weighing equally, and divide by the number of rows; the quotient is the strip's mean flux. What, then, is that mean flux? 15.1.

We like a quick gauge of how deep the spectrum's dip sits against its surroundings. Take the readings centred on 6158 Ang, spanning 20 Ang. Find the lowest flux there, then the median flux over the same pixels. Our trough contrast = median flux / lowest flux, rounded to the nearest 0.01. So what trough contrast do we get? 1.10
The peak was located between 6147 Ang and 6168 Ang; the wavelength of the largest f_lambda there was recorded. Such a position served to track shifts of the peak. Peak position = 6161.60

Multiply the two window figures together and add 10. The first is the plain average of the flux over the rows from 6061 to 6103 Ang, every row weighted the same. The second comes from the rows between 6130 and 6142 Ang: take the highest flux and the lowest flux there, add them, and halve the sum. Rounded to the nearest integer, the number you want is 214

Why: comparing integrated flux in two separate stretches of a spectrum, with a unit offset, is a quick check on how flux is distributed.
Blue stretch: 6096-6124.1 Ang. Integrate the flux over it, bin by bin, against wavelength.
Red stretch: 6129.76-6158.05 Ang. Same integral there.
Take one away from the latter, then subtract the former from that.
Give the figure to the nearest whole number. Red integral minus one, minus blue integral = 2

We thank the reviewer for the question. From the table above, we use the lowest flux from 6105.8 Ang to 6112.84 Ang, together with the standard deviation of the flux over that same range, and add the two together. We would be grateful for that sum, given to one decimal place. 14.1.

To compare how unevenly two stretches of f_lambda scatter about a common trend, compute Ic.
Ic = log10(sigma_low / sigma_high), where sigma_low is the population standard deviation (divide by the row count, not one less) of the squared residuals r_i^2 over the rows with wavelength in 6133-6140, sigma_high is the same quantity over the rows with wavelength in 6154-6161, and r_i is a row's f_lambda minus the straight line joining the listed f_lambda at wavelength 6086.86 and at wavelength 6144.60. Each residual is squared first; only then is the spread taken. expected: 0.39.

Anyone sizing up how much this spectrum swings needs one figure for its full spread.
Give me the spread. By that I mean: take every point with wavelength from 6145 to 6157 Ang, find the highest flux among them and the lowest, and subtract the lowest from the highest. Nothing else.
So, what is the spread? 1.6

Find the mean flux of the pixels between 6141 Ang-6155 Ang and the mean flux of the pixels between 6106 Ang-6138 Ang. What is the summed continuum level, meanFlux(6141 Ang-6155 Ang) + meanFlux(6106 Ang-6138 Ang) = 29.4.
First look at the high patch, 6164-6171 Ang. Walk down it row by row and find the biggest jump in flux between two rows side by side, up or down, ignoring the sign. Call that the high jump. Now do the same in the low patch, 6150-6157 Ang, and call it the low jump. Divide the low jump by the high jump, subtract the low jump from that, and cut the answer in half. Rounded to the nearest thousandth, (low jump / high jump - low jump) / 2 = -0.225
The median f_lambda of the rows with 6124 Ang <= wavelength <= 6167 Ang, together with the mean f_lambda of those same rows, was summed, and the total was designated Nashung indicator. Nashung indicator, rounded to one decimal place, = 29.6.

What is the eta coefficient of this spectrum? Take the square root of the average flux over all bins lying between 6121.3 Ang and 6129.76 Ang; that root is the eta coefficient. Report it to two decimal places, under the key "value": 3.80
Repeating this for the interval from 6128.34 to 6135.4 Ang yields 3.80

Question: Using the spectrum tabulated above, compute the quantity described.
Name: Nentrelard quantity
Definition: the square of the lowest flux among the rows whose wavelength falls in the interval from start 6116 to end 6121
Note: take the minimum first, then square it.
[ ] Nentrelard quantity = 207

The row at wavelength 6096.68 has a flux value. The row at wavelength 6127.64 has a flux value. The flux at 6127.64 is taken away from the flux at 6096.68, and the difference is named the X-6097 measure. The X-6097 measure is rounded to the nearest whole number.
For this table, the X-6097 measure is -2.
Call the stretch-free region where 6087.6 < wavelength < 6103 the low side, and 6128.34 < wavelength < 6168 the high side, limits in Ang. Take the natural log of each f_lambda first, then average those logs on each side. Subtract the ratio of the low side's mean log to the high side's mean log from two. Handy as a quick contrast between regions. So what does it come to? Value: 1.04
